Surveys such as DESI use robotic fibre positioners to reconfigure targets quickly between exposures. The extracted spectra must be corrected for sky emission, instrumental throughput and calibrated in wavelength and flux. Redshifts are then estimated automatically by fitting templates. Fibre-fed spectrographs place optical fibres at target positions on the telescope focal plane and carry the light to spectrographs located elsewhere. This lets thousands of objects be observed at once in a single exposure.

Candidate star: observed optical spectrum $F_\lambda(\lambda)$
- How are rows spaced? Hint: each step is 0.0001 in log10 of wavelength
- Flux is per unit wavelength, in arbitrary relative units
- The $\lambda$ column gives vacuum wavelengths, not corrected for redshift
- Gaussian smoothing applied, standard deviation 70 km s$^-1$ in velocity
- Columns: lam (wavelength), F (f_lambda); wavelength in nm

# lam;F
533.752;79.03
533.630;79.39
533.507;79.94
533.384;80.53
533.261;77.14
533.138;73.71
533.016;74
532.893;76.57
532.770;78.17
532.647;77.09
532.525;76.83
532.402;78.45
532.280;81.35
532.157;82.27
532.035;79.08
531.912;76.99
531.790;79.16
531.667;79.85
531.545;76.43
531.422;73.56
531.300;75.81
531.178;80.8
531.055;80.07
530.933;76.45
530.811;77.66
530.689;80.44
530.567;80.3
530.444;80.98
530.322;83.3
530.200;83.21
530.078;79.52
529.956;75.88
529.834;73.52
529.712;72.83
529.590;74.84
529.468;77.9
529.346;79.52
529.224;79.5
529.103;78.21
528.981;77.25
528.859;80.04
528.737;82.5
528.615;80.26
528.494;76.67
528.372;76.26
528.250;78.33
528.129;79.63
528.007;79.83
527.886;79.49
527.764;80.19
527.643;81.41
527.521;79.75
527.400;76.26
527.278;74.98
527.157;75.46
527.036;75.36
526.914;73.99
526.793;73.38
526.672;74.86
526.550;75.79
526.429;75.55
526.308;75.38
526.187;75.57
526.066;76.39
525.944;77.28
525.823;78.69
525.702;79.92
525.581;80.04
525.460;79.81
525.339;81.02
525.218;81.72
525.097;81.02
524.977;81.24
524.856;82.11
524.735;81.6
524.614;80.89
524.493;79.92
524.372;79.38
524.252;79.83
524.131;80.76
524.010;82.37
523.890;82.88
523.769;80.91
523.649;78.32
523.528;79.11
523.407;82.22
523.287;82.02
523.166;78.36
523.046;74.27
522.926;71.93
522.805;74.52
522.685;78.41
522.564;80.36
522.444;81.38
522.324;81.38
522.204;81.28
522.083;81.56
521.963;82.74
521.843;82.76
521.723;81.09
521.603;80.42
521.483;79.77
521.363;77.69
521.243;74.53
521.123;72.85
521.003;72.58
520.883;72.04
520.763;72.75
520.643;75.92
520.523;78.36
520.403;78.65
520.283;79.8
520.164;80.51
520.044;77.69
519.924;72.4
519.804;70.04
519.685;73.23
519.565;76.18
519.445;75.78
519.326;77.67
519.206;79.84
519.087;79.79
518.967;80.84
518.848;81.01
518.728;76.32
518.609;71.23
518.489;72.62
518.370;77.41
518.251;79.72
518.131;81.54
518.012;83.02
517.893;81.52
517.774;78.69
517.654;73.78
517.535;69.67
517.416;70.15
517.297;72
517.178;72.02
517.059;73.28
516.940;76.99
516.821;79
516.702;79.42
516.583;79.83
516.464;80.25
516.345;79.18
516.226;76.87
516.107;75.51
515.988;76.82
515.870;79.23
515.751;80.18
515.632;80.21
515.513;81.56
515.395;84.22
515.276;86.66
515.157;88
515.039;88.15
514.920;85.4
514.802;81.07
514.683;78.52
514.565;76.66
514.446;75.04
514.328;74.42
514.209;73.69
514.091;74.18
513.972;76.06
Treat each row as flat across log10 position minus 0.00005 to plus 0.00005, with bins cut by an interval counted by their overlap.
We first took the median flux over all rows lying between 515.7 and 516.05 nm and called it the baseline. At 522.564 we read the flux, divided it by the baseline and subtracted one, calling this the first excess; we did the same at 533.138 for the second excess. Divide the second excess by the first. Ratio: -4.9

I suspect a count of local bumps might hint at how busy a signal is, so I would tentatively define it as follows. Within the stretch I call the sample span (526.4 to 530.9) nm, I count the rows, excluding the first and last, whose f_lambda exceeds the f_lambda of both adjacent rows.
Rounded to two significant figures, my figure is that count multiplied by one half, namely 4.0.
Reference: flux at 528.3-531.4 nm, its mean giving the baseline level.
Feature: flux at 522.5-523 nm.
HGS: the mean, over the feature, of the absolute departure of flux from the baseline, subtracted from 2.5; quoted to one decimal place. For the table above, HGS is -0.6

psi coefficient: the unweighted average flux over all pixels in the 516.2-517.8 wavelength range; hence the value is 76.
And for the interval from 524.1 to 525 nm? 81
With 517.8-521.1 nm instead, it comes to 77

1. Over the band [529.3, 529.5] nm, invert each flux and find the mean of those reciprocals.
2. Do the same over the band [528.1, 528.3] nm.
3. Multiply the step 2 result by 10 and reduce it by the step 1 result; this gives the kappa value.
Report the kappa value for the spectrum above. 0.114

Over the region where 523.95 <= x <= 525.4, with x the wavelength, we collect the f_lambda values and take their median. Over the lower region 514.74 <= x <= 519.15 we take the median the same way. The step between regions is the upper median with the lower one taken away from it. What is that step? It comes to 2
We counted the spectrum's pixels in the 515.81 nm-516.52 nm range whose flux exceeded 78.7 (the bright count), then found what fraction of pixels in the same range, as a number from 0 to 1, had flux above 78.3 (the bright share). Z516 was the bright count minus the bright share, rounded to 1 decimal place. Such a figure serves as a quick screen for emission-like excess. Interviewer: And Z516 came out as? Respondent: 2.5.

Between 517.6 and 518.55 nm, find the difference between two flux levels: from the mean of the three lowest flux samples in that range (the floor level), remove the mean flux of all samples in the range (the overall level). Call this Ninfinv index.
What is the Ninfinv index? -3.9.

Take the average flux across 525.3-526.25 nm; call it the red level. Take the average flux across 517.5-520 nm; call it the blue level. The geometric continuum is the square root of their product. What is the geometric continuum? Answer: 77.7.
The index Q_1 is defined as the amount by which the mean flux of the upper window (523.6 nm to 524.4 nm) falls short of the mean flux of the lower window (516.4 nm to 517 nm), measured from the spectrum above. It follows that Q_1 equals -2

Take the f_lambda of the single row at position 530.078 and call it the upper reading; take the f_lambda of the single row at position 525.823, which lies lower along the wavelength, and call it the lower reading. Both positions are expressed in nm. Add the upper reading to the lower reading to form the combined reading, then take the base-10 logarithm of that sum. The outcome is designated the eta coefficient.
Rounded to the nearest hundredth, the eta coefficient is 2.20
